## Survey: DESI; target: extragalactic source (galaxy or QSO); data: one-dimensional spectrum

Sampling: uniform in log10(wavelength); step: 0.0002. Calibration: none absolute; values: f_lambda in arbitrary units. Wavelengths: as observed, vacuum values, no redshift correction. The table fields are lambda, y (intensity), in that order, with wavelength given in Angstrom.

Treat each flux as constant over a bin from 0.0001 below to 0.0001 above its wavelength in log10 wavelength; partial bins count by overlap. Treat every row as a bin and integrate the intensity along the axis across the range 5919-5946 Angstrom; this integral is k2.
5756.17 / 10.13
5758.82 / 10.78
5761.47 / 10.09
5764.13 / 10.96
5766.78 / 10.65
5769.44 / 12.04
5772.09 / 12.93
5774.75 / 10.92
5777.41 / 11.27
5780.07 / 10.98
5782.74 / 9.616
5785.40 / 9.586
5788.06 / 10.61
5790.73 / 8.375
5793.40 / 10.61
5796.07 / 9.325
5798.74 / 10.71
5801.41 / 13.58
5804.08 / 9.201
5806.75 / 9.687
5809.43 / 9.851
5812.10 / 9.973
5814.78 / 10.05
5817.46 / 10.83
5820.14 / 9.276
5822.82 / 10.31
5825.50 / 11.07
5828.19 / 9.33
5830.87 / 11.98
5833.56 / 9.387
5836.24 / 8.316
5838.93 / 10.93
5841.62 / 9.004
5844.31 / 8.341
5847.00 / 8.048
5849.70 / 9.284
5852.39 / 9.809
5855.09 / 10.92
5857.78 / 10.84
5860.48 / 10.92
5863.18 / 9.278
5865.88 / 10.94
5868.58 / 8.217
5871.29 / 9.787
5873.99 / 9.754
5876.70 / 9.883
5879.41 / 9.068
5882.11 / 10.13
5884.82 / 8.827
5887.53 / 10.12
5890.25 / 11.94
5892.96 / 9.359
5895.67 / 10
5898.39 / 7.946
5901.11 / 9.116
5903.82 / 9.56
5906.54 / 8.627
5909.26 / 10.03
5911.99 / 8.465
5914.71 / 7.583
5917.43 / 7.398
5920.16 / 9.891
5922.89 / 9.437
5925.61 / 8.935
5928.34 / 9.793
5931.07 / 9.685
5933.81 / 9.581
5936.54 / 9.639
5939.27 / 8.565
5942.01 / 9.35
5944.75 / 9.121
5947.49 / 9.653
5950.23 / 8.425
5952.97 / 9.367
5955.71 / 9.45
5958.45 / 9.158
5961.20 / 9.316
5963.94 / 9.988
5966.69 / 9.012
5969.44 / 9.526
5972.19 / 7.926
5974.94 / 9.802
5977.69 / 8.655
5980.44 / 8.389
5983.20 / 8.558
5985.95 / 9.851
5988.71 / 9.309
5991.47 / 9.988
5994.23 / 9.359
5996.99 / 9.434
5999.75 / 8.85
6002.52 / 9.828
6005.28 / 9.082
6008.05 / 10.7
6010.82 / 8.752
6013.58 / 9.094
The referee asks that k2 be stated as 254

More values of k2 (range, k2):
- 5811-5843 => 321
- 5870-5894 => 237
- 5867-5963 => 893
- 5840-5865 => 241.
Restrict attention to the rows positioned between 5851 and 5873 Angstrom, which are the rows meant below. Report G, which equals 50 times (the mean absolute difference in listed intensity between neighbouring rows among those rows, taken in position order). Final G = 63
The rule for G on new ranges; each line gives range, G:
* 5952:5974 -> 31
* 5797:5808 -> 129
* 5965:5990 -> 46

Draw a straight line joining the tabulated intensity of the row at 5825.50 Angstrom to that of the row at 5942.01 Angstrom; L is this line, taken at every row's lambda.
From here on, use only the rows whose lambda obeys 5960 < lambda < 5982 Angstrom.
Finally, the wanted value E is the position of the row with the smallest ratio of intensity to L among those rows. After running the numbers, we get 5972.19 Angstrom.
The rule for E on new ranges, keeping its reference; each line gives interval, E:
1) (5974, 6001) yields 5980.44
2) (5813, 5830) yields 5820.14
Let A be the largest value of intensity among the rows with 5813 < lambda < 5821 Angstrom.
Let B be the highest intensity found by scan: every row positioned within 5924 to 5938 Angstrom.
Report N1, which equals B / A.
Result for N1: 0.90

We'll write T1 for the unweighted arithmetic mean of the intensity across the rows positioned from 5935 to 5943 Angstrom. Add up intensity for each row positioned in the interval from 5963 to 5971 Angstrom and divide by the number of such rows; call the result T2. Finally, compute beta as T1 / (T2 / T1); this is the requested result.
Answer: 9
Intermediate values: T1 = 9.2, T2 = 9.5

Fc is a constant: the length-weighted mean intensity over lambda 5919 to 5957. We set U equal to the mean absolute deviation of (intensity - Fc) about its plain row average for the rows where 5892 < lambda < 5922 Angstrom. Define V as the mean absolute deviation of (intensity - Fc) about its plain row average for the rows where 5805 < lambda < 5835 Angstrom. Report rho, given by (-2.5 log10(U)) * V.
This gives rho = 0.1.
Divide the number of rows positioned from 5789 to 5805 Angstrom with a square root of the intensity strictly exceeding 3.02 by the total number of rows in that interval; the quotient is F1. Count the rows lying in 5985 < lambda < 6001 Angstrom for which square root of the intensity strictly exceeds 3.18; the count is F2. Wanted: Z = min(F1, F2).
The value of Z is 0.0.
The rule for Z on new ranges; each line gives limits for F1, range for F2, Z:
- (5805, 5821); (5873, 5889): 1.0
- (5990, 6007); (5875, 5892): 0.7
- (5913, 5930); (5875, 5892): 0.5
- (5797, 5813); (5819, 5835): 1.0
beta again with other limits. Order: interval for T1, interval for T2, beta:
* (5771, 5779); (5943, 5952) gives 15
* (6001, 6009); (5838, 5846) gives 10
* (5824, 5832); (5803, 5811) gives 12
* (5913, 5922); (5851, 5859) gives 7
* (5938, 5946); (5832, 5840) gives 9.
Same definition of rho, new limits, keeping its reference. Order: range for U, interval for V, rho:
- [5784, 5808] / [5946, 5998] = 0.0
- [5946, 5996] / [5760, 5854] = 0.8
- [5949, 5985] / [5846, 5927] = 0.6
